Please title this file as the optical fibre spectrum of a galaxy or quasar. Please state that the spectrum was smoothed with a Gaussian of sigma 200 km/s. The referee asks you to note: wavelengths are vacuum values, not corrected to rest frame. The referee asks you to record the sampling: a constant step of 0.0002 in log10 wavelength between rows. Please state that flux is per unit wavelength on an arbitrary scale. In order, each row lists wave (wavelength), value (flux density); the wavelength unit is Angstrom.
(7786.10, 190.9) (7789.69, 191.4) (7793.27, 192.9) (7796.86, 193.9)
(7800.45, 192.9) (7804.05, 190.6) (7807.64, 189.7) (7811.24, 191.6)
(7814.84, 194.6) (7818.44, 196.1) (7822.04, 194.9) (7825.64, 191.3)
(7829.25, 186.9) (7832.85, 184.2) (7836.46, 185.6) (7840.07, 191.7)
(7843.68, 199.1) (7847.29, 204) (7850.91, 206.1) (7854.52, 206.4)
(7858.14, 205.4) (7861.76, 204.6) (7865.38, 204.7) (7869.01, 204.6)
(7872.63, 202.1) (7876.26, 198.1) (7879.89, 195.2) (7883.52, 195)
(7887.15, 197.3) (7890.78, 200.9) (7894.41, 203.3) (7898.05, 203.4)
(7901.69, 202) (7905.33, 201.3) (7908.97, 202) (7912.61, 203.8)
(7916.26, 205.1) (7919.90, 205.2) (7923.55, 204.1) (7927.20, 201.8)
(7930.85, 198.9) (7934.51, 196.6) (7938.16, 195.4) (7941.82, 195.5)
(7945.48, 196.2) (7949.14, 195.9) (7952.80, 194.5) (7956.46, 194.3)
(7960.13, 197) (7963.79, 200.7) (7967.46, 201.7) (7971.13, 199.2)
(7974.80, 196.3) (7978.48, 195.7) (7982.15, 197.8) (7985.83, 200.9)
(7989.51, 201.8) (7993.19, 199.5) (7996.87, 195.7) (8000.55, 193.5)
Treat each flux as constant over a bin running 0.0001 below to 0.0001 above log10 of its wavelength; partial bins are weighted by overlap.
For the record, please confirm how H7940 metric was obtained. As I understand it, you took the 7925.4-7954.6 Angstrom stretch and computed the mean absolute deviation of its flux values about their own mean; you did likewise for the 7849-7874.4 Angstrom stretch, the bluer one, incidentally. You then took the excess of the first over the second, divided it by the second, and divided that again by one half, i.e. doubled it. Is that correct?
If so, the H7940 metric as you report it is 1.6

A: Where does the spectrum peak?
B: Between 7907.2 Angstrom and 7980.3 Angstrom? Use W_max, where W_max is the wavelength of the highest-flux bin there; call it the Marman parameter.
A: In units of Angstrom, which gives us 7919.90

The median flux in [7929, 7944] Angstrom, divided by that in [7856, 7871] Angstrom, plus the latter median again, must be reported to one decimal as 205.6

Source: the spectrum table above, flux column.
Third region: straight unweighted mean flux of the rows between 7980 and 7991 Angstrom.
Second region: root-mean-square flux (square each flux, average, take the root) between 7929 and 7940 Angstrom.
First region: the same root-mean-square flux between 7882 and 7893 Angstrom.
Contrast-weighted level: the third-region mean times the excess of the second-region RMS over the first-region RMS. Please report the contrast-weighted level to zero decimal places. -155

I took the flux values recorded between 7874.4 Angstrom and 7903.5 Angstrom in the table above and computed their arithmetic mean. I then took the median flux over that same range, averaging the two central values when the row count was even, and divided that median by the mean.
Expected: 1.001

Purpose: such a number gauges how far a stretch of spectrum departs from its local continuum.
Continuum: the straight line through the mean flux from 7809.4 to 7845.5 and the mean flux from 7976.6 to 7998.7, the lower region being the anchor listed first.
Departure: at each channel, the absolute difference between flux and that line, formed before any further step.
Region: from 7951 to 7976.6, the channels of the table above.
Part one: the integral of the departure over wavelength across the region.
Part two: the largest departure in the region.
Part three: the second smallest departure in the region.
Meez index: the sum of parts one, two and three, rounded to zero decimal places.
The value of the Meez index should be 64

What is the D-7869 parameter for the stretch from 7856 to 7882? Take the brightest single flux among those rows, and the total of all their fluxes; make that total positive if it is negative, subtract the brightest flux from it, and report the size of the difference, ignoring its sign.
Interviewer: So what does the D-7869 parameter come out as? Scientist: 1209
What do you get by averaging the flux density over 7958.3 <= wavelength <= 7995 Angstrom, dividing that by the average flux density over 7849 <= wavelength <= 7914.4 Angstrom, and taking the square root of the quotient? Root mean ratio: 0.993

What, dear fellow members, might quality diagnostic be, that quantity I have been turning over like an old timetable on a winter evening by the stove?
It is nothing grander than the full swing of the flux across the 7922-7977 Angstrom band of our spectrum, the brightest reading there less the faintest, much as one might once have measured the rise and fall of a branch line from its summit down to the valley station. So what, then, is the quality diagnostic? 9.8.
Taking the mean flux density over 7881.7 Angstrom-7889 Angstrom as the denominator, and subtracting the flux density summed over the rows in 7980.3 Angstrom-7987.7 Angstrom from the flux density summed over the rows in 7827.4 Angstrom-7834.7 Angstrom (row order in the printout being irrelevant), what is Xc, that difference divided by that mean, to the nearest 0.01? -0.14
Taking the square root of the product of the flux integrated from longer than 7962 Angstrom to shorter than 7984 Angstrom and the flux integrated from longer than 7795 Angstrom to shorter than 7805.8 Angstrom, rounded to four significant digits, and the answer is 3012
